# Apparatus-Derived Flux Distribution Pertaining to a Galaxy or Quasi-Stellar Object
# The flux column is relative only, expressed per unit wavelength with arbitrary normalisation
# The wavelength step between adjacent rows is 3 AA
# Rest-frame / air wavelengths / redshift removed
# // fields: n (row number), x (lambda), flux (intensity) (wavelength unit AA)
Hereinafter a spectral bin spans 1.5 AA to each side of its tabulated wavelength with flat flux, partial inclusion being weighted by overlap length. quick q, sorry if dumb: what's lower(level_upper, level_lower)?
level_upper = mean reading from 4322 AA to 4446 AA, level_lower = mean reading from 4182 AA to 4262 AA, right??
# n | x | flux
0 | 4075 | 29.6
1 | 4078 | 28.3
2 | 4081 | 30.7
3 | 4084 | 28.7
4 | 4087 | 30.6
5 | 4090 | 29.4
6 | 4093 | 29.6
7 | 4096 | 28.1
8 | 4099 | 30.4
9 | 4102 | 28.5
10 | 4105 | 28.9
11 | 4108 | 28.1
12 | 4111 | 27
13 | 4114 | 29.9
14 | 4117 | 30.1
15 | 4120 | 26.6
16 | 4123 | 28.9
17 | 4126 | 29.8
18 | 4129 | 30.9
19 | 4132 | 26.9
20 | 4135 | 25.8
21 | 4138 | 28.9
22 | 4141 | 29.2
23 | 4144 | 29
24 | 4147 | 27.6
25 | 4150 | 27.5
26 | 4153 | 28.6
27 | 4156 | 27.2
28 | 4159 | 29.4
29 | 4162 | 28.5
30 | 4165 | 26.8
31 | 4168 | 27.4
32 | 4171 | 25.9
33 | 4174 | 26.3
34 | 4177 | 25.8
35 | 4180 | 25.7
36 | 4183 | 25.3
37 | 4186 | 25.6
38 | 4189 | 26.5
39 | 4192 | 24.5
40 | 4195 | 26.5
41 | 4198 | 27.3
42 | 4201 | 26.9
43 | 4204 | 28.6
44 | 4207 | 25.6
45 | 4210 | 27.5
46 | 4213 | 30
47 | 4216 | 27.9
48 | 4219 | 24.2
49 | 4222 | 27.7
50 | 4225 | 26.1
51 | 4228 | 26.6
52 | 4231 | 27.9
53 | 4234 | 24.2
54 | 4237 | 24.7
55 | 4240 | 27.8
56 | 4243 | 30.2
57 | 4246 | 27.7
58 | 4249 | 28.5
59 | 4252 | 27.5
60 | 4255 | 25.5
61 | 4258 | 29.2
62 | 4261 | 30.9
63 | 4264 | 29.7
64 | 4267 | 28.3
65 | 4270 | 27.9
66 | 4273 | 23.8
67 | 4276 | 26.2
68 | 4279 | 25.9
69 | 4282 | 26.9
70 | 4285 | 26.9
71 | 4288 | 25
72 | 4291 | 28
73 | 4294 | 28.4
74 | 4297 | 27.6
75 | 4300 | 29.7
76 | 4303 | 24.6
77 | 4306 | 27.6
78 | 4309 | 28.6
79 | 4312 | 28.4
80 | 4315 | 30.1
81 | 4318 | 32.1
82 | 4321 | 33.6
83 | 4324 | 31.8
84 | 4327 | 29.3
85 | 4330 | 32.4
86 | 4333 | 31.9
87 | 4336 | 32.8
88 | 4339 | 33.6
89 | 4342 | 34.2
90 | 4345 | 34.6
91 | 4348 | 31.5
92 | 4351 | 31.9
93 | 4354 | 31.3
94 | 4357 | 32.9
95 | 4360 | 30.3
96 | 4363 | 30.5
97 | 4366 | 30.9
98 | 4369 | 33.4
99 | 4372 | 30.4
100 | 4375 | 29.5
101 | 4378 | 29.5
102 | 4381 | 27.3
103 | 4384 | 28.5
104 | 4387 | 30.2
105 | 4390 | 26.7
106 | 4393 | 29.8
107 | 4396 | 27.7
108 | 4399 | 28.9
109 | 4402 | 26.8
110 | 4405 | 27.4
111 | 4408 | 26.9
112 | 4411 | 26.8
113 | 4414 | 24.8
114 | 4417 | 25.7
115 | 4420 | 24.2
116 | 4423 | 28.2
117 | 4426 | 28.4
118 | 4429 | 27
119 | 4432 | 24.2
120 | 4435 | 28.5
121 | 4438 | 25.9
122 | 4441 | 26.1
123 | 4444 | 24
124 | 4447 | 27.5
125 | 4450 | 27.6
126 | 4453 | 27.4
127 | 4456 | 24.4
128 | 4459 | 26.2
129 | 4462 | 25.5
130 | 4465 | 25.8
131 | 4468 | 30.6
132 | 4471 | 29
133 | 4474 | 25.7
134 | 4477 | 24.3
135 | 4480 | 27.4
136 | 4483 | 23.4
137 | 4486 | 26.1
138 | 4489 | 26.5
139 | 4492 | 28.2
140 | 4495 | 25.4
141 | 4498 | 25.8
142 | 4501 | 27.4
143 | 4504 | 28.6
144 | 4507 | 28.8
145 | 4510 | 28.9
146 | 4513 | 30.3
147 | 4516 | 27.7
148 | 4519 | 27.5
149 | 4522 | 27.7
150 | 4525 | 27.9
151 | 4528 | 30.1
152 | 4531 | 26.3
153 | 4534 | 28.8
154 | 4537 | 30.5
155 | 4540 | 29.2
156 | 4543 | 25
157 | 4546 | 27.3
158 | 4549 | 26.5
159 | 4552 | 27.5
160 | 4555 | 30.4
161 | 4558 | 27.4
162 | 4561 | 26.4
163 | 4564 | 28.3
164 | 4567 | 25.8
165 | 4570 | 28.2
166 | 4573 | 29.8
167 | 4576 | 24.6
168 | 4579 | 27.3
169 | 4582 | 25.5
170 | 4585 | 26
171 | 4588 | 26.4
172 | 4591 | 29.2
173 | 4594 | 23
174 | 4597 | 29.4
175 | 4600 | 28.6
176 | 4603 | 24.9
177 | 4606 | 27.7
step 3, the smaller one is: 27.1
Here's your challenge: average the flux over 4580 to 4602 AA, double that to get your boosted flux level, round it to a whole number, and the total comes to 54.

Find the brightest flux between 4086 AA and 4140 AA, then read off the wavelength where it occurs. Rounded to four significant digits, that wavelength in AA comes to 4129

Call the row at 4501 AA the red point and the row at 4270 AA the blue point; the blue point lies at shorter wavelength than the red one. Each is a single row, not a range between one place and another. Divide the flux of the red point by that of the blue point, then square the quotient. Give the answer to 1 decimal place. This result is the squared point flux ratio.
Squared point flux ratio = 1.0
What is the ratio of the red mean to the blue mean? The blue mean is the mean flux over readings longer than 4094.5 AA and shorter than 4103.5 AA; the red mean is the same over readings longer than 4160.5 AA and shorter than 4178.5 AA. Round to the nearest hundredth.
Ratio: 0.92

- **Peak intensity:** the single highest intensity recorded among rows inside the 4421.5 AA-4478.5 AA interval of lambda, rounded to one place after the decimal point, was 30.6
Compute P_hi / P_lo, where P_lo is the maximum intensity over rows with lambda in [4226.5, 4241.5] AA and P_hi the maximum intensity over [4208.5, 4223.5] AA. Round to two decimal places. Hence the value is 1.08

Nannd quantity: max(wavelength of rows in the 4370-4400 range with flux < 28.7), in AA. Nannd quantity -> 4396 AA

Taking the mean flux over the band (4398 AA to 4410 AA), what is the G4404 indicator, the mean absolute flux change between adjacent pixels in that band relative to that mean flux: 0.039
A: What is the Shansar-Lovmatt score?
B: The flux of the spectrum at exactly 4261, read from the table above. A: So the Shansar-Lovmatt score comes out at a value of 30.9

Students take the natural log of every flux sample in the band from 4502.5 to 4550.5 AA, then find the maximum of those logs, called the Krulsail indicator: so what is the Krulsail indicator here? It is 3.42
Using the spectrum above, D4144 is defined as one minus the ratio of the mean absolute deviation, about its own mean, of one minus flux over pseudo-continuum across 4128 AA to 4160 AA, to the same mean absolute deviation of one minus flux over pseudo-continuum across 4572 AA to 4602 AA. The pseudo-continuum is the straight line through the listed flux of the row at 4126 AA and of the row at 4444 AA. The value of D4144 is 0.56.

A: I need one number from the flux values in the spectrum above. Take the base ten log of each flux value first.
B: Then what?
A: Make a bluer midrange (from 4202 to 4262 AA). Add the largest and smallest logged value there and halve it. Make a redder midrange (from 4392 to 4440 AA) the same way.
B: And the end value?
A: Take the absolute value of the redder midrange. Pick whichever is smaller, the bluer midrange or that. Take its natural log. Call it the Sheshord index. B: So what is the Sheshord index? 0.357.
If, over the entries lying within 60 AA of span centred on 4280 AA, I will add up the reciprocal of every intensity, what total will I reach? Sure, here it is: 0.733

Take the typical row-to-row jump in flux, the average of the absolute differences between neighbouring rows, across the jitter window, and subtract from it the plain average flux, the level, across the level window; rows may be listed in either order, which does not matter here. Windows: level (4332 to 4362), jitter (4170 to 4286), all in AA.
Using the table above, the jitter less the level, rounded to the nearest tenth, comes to -30.9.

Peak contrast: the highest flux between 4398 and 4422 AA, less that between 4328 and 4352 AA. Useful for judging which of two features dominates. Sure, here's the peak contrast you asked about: -6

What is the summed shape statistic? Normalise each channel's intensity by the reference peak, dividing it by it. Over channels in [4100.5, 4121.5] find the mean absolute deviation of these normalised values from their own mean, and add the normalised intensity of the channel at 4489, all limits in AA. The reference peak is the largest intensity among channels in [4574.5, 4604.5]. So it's 0.94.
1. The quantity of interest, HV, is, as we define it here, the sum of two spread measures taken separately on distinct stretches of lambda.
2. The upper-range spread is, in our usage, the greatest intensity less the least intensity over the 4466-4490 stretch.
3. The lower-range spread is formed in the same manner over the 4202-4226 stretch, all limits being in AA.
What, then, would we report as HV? 13.0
